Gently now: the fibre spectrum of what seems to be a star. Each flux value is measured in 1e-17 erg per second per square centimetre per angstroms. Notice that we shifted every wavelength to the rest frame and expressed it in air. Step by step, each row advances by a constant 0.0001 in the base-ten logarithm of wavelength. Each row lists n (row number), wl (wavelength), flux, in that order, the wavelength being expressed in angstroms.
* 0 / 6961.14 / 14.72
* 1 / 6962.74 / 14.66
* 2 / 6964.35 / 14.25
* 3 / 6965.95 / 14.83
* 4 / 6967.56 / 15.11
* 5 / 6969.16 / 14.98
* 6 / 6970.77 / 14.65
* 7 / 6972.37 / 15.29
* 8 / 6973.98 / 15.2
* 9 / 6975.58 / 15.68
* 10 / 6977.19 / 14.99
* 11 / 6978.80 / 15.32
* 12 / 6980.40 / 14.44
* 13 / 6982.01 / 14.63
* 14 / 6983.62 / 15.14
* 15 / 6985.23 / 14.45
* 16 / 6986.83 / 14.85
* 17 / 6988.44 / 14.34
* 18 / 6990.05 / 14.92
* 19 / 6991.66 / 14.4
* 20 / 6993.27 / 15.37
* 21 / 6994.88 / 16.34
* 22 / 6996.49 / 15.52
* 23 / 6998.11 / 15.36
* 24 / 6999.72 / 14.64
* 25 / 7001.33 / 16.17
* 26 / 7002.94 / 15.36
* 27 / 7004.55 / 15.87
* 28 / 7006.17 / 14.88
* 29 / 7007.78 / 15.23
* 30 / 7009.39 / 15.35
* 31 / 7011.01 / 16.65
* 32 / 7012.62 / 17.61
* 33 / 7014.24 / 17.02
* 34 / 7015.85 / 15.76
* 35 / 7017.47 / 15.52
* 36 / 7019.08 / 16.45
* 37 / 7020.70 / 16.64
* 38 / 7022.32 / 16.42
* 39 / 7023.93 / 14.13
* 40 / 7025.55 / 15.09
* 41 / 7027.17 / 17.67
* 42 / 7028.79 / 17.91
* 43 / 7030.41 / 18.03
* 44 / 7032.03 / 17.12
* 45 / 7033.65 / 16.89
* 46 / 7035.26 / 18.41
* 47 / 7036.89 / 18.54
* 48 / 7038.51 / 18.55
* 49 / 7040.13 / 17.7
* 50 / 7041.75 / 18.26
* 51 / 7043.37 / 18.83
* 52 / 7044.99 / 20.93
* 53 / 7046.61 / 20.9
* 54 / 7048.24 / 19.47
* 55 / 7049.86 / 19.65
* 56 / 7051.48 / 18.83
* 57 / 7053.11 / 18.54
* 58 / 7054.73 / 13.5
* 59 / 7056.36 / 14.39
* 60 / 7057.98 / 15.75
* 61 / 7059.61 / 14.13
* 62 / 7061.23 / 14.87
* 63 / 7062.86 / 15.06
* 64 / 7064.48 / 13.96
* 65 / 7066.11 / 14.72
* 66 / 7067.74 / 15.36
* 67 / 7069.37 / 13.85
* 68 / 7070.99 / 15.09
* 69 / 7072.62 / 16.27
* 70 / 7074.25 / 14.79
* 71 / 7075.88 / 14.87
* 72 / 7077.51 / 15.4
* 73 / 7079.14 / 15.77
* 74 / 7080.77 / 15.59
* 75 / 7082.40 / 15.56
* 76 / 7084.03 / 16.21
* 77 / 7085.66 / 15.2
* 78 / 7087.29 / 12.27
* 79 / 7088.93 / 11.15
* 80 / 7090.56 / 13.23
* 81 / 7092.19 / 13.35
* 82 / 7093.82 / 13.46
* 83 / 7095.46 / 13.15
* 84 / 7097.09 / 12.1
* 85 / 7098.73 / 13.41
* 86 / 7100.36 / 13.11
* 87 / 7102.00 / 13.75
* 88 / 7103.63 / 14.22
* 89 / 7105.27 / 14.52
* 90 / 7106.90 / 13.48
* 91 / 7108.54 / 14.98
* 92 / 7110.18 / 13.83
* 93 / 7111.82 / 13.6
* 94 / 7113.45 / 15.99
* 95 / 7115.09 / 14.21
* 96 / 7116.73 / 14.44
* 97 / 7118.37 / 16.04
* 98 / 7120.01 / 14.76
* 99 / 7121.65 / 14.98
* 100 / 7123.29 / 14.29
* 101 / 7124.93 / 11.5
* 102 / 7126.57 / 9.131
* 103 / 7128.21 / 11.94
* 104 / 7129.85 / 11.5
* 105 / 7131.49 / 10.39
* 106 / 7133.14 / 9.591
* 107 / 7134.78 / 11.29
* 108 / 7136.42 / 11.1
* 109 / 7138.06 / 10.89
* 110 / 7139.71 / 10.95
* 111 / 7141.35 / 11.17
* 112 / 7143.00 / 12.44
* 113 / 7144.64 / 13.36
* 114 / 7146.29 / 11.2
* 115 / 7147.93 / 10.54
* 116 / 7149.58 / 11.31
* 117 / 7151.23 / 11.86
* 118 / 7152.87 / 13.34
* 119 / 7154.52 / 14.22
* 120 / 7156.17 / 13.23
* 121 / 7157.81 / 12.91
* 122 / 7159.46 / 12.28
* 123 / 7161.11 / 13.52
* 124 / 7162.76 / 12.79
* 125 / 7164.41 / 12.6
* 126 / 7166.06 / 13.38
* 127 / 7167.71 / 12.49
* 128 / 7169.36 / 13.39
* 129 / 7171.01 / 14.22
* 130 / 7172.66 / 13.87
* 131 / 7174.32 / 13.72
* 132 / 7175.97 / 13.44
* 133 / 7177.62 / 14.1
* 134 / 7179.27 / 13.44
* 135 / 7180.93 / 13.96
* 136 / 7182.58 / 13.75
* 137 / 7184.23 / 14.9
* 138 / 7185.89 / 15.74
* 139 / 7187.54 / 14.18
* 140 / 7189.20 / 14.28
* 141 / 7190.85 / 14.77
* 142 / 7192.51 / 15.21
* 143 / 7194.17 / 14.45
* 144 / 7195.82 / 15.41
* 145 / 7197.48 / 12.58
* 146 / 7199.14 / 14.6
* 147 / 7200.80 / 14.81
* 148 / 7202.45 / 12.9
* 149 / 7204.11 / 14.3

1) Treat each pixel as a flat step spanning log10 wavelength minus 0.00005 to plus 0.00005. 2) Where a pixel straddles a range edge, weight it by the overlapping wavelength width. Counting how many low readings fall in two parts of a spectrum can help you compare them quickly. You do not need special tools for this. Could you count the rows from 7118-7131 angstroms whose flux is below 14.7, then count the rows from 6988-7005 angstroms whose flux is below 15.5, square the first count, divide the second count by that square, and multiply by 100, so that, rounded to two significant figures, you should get 28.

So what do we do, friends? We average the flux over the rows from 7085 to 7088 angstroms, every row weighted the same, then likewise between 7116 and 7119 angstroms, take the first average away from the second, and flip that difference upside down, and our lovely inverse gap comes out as 0.7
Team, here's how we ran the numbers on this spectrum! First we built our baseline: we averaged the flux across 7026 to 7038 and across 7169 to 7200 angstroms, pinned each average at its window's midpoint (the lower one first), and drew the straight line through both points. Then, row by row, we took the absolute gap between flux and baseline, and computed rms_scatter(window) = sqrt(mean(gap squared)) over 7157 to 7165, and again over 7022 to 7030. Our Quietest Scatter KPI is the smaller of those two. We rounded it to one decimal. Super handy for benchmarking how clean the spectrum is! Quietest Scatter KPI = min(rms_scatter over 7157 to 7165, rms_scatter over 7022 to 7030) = 2.0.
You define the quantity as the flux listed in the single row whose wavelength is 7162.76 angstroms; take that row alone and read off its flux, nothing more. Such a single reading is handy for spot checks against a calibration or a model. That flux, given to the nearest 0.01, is 12.79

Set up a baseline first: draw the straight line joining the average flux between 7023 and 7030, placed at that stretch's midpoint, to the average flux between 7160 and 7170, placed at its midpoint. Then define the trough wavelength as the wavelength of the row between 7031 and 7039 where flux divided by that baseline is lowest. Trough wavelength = 7033.65 angstroms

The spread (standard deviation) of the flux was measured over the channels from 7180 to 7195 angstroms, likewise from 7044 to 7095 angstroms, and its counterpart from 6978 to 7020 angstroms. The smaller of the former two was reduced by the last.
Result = -0.2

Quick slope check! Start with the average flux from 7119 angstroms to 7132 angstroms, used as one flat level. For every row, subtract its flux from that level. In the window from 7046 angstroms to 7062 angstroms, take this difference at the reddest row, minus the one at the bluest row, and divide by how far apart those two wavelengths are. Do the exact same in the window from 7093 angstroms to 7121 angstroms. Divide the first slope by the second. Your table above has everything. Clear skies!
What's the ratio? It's -8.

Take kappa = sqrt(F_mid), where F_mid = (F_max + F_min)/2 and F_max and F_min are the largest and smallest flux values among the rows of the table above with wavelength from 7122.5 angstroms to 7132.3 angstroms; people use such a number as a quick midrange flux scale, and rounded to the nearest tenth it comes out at 3.4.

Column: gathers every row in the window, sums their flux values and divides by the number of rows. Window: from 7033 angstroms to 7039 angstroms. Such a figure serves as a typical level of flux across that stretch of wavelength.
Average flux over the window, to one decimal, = 18.1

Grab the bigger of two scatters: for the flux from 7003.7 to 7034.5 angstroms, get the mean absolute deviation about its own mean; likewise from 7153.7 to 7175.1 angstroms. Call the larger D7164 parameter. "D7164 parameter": 0.93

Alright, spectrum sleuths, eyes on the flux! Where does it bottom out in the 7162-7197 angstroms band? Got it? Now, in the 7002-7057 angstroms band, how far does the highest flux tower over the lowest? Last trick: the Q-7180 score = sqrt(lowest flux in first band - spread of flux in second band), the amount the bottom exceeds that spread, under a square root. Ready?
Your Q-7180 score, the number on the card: 2.2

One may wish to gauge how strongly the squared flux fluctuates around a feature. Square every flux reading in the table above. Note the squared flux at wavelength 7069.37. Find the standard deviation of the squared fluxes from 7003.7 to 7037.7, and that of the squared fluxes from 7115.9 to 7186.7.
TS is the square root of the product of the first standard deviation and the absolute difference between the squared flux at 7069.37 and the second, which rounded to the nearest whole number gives 78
